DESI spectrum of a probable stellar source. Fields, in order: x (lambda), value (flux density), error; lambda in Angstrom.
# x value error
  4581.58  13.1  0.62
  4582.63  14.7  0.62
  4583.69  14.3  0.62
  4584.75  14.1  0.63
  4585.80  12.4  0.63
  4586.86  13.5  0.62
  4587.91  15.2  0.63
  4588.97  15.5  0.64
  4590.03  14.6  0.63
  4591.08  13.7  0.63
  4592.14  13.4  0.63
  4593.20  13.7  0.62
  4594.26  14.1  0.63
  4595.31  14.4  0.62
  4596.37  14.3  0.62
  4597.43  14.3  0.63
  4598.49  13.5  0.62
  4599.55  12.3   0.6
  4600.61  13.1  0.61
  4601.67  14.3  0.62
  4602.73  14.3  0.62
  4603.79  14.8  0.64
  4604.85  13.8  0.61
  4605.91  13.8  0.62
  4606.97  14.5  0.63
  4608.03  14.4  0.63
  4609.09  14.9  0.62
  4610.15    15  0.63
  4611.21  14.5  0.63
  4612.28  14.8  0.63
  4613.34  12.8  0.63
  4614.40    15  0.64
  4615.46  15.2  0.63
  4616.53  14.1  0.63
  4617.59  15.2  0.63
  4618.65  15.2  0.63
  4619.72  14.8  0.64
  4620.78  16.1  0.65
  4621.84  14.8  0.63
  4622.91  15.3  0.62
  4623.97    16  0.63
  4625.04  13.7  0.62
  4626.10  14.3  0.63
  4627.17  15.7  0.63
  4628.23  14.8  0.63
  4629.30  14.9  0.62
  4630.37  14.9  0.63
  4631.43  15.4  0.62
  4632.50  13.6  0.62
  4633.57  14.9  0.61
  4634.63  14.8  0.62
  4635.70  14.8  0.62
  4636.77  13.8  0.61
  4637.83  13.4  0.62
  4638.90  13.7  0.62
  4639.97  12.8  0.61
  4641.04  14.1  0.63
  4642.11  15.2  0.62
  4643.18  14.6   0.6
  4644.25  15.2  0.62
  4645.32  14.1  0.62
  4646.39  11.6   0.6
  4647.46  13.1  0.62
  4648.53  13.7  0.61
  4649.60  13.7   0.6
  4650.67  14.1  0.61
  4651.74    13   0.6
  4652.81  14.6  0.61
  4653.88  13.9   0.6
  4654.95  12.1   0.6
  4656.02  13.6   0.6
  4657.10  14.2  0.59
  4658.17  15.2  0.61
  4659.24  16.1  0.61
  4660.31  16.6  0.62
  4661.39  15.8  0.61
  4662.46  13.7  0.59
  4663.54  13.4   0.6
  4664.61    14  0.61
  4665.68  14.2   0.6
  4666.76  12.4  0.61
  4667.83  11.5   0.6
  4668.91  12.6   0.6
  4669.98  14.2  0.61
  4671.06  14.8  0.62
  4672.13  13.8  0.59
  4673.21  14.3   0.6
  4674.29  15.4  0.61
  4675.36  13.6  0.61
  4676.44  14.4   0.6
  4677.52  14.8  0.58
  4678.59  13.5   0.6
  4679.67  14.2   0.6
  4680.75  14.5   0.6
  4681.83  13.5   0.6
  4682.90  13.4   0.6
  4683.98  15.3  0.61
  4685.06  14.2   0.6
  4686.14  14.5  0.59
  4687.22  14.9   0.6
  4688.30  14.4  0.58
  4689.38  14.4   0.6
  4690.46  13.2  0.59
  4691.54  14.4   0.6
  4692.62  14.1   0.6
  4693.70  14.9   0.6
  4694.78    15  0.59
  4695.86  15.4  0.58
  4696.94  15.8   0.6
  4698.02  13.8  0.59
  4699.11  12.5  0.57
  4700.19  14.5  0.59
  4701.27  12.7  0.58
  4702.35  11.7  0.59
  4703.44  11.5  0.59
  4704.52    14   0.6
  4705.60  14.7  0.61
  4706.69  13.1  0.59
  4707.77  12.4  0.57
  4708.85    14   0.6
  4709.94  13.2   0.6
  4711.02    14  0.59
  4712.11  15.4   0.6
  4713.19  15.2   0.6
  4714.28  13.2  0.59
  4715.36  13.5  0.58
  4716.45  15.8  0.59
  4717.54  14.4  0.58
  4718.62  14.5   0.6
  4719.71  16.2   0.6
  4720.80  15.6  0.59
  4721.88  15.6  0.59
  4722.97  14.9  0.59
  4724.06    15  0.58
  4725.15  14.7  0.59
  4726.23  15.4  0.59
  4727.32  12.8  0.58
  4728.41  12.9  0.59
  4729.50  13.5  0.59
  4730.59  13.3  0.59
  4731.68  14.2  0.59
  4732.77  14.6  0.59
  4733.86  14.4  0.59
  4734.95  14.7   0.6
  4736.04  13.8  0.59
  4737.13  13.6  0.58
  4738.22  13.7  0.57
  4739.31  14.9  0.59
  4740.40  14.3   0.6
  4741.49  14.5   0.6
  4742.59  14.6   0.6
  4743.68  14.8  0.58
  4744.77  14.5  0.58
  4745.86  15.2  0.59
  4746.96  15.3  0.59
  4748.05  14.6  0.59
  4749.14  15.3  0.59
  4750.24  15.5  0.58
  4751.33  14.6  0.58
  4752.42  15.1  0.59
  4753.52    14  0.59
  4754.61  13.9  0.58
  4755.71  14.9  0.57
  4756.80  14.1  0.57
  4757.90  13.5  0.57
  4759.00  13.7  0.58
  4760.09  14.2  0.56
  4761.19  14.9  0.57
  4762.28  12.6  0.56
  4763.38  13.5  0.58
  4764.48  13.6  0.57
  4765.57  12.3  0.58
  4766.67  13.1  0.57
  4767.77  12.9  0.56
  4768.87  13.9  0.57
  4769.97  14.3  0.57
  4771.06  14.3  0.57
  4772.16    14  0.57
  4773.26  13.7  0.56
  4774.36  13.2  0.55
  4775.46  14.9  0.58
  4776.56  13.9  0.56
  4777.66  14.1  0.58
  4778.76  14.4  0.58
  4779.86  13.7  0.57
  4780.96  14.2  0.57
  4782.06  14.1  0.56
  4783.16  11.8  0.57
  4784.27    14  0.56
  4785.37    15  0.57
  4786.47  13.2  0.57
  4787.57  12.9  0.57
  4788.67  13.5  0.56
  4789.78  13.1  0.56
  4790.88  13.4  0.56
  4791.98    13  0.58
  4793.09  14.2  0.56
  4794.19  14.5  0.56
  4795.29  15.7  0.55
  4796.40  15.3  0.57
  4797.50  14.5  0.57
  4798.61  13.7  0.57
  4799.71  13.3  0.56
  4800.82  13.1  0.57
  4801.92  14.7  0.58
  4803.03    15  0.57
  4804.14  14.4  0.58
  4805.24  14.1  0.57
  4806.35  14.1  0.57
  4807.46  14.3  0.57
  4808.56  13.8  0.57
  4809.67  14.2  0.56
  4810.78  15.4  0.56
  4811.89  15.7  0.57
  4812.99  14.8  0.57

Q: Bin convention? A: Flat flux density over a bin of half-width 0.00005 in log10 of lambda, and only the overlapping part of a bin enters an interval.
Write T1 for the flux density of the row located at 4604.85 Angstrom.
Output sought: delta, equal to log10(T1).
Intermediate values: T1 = 13.8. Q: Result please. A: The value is 1.14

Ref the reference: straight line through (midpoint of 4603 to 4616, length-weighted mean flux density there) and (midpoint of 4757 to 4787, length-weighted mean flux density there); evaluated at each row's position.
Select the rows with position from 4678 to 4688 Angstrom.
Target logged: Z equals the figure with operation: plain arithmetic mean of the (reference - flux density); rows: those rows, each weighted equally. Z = -0.09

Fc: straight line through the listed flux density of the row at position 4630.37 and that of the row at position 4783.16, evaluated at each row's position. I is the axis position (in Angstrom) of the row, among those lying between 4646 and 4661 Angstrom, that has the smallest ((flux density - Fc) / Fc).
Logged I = 4646.39 Angstrom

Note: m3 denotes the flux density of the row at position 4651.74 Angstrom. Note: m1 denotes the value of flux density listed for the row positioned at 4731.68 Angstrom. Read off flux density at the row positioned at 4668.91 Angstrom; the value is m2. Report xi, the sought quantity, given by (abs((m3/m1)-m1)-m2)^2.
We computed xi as 0.47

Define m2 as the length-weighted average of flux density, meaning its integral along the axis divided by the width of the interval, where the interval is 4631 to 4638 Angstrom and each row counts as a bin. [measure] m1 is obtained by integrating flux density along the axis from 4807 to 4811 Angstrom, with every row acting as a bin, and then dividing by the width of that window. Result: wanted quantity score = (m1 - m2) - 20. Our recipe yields -20.1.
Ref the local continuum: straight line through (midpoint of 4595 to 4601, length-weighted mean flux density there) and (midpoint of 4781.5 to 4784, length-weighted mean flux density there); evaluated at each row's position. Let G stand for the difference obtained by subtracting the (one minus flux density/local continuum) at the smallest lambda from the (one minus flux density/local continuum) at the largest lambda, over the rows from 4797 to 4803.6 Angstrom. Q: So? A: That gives -0.04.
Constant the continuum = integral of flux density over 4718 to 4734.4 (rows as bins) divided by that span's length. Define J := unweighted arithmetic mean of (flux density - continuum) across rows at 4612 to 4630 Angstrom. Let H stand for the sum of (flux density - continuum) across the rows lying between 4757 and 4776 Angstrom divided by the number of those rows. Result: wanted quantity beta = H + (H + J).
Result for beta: -1.3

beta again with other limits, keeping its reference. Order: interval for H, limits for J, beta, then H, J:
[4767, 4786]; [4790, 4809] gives -1.5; -0.6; -0.3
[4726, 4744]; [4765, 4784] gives -1.6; -0.4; -0.8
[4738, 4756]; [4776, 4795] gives -0.4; 0.2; -0.8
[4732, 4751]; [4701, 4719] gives -0.6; 0.1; -0.8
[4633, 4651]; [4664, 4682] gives -1.7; -0.5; -0.6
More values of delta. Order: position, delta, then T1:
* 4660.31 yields 1.22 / 16.6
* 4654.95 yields 1.08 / 12.1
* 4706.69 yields 1.12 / 13.1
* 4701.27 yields 1.10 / 12.7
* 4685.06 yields 1.15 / 14.2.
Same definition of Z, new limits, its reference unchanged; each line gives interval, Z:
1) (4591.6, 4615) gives 0.39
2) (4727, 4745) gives -0.16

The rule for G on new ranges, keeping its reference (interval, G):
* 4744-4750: -0.06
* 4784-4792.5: 0.07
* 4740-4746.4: -0.07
